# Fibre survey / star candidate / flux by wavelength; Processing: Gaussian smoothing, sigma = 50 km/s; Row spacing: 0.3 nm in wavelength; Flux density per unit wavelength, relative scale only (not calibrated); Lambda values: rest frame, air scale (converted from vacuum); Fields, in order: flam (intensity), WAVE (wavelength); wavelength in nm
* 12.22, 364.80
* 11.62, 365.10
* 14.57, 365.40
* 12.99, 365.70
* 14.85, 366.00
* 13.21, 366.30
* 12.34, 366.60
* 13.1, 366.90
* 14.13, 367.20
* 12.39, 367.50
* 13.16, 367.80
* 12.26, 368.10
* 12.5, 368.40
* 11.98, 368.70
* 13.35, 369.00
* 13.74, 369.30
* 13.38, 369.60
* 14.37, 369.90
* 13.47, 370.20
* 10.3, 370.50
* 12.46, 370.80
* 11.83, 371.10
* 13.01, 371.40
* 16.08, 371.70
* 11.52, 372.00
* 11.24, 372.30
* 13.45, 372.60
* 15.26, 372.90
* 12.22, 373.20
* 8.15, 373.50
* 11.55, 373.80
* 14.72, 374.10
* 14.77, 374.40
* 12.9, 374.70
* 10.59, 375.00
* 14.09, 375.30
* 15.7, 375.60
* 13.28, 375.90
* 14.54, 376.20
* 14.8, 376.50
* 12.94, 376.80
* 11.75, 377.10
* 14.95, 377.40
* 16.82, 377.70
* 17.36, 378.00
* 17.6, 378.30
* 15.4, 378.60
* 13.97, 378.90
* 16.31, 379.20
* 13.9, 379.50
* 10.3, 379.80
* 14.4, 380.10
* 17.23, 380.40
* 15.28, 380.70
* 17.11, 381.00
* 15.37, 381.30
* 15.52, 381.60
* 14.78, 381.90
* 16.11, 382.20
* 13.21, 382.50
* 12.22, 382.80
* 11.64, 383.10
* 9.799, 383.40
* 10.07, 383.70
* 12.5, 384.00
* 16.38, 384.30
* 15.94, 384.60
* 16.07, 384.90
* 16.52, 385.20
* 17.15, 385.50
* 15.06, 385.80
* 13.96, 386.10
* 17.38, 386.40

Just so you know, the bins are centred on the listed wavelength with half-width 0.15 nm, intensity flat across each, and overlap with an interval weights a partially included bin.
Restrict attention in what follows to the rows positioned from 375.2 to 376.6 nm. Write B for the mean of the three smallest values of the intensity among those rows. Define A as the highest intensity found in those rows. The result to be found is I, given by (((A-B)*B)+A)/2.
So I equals 20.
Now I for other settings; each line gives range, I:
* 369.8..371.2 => 24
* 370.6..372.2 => 33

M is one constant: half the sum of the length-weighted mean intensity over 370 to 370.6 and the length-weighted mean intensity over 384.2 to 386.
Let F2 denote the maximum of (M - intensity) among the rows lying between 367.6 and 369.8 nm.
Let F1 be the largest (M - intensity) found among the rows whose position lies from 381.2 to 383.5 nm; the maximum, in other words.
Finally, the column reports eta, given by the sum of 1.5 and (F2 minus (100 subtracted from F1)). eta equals 99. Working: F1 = 4.4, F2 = 2.2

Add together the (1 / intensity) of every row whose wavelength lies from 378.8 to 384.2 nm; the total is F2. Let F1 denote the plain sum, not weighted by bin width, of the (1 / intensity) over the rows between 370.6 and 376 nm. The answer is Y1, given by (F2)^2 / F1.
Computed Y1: 1.25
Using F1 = 1.43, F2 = 1.34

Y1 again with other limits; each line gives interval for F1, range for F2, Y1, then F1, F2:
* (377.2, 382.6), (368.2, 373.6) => 1.76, 1.19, 1.45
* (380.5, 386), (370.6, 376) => 1.59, 1.28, 1.43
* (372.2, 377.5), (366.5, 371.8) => 1.39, 1.40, 1.40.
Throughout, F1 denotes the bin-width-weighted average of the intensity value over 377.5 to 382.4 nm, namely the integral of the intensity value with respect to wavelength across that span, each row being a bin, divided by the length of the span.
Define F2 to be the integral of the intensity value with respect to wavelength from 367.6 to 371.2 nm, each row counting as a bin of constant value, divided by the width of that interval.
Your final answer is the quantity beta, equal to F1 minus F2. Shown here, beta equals 2.7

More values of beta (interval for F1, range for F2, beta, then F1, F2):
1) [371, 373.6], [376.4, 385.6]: -2.0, 12.6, 14.6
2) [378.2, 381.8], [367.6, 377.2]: 2.2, 15.2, 13.0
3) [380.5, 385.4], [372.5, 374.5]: 1.5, 14.3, 12.8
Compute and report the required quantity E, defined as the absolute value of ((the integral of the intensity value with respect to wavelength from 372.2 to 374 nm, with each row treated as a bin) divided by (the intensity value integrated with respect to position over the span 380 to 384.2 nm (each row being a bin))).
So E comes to 0.4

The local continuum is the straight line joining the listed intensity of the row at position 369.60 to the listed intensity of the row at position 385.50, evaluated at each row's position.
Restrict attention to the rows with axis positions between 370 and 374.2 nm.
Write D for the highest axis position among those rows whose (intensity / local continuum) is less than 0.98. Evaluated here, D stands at 373.80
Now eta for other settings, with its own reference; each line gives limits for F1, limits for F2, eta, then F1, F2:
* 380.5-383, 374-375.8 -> 103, 2.0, 3.6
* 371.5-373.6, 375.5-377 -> 97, 6.0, 1.2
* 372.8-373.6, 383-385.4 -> 100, 6.0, 4.4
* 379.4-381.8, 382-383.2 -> 100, 3.9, 2.5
